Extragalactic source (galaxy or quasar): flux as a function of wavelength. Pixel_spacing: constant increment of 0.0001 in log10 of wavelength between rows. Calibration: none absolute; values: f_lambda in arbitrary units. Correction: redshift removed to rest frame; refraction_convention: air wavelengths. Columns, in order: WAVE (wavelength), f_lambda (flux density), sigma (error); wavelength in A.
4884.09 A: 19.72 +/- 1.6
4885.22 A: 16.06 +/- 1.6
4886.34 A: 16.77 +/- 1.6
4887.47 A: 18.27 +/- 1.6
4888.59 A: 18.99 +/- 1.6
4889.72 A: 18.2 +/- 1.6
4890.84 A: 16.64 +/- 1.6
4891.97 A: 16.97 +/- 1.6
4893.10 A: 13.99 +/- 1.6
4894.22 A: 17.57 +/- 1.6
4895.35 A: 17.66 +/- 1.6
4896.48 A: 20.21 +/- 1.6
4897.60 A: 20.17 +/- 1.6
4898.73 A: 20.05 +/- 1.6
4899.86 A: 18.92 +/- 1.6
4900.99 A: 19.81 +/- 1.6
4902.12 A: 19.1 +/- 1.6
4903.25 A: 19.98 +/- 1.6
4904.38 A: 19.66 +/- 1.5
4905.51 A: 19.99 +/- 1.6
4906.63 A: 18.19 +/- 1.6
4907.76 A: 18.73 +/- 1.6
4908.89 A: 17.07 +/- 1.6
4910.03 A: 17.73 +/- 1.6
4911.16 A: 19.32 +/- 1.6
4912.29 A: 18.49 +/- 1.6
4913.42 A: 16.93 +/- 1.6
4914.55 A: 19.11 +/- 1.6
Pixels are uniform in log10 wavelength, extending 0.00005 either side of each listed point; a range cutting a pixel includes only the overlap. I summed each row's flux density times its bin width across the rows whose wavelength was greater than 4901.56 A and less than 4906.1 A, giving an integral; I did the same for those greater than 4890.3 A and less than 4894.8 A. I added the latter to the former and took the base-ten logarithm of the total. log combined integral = 2.21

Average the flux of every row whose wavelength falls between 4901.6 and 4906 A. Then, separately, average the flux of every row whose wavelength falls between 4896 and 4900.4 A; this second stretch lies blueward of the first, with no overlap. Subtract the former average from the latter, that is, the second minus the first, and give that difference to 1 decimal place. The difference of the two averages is 0.2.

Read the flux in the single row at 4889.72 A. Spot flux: 18.2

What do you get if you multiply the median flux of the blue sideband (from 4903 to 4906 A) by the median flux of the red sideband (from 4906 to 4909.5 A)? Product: 363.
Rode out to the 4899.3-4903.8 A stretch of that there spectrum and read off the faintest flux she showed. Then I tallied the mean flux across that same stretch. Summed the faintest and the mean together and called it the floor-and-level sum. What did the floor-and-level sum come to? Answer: 38.4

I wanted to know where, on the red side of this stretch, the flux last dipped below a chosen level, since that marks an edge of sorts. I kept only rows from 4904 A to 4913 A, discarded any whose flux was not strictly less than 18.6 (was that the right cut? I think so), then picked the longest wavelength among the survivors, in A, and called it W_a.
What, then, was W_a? 4912.29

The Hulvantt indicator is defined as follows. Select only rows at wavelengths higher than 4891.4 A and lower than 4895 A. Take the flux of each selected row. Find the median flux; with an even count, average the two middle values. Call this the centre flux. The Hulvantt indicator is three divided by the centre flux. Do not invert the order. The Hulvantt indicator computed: 0.177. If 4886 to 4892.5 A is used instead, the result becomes 0.171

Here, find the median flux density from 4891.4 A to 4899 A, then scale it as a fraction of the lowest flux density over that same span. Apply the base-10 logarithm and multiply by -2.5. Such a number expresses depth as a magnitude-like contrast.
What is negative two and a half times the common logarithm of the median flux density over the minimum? -0.253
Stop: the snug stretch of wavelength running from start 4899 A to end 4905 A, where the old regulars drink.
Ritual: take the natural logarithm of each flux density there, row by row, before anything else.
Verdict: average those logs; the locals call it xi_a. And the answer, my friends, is 2.97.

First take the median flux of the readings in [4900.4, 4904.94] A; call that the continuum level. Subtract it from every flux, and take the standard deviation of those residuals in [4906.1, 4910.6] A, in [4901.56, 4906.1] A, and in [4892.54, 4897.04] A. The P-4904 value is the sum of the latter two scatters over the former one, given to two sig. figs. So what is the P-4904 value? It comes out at 4.2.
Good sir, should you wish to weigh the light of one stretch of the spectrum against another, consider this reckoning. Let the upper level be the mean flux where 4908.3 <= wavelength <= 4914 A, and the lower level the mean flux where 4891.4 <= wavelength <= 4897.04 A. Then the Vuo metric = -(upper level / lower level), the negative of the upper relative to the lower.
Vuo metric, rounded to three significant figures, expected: -1.04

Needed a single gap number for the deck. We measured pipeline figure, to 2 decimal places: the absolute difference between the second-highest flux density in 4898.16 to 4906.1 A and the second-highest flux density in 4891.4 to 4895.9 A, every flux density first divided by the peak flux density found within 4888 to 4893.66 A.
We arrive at 0.13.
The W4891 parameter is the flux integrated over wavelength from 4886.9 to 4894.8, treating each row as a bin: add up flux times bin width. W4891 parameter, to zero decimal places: 136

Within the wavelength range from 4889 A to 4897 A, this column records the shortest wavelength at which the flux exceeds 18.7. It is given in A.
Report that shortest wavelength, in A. 4896.48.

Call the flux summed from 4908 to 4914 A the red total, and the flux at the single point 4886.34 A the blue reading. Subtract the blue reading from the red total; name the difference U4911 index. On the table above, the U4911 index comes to 73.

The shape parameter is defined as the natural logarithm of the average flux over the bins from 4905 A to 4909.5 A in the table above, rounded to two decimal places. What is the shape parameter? 2.92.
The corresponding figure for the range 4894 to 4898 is 2.94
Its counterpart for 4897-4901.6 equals 2.98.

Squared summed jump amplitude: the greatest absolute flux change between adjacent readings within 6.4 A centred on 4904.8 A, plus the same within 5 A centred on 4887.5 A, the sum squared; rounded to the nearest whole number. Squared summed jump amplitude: 11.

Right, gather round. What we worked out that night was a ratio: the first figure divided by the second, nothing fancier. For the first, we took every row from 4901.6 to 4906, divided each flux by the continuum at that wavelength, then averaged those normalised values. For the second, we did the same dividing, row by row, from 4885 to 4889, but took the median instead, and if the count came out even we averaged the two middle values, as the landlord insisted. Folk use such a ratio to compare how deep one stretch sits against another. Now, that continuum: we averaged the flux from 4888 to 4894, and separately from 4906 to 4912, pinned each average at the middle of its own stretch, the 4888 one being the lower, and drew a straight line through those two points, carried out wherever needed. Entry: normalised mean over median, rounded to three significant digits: 1.05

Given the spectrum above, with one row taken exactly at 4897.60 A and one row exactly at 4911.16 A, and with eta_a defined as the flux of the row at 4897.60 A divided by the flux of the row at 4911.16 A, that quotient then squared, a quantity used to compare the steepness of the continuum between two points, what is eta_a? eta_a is 1.1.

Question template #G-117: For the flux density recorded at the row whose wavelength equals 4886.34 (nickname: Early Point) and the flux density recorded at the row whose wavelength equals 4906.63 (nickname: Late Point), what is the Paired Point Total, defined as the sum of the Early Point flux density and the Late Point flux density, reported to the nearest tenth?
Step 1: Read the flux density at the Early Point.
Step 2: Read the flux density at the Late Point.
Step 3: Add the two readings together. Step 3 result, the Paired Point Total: 35.0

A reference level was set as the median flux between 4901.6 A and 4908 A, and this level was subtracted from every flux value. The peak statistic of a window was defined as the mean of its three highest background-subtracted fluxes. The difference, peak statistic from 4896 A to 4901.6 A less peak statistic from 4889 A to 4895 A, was 3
